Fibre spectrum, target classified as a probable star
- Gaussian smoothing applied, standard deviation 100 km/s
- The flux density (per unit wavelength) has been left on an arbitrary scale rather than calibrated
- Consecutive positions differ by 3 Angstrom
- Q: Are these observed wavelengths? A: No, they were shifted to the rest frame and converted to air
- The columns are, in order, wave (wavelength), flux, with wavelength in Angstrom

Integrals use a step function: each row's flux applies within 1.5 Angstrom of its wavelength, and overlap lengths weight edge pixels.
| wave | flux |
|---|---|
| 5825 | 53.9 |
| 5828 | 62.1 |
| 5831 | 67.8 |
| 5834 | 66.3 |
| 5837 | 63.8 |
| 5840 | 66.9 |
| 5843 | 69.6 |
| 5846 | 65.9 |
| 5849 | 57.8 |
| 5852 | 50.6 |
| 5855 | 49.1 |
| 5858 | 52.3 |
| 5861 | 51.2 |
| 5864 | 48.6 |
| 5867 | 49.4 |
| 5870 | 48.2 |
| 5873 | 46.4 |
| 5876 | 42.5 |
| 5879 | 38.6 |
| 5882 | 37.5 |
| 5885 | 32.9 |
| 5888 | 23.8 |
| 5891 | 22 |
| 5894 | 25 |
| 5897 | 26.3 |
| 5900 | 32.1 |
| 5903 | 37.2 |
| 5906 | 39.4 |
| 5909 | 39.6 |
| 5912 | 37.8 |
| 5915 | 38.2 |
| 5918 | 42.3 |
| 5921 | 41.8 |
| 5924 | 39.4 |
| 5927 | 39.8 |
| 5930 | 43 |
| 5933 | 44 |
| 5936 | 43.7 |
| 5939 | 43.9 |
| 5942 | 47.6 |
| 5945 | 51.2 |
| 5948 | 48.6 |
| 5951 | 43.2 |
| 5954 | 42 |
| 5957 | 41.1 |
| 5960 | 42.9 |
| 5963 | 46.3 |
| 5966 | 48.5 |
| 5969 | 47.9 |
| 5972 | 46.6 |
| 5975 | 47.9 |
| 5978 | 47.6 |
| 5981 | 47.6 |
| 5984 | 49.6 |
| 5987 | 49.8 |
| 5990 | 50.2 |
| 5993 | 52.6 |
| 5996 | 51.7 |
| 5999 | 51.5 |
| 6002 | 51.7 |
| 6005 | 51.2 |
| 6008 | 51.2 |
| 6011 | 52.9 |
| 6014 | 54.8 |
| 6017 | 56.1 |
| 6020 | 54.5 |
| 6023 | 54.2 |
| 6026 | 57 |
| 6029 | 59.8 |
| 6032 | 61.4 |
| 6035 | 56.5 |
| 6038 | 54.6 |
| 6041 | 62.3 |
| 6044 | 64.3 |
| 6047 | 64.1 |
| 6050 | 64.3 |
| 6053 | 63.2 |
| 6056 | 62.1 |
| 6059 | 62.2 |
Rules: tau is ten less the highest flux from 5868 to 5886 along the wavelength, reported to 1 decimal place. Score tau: -38.2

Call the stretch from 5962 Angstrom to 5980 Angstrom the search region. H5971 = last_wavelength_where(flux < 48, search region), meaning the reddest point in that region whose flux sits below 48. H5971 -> 5978 Angstrom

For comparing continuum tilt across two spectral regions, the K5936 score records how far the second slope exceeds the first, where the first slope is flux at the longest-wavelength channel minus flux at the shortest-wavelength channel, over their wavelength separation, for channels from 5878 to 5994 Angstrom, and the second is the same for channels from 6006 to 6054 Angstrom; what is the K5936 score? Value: 0.14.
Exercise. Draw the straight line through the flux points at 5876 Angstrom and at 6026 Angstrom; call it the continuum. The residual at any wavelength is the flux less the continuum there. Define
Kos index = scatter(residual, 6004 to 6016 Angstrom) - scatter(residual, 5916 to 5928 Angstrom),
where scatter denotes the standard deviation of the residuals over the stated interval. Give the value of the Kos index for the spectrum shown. -0.4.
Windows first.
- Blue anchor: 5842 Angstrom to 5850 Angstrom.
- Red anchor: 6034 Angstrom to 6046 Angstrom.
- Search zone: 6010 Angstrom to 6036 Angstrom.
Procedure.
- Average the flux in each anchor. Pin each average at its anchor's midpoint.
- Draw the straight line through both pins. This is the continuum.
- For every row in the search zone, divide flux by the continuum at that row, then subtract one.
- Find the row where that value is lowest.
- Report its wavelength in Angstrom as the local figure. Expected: 6011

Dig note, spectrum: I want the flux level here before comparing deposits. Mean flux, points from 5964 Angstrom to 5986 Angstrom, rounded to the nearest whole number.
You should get 48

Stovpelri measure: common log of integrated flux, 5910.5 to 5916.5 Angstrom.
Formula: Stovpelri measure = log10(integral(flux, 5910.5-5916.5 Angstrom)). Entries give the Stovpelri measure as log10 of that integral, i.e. 2.36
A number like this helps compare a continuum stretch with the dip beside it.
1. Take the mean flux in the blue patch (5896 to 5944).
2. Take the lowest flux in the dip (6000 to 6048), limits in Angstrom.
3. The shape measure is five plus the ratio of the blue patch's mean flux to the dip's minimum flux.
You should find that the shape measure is 5.78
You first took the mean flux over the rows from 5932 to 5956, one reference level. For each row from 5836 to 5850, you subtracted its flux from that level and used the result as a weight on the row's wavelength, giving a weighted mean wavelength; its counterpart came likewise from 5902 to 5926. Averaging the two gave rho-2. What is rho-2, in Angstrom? 5877.5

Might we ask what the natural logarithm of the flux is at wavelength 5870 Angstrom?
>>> 3.9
